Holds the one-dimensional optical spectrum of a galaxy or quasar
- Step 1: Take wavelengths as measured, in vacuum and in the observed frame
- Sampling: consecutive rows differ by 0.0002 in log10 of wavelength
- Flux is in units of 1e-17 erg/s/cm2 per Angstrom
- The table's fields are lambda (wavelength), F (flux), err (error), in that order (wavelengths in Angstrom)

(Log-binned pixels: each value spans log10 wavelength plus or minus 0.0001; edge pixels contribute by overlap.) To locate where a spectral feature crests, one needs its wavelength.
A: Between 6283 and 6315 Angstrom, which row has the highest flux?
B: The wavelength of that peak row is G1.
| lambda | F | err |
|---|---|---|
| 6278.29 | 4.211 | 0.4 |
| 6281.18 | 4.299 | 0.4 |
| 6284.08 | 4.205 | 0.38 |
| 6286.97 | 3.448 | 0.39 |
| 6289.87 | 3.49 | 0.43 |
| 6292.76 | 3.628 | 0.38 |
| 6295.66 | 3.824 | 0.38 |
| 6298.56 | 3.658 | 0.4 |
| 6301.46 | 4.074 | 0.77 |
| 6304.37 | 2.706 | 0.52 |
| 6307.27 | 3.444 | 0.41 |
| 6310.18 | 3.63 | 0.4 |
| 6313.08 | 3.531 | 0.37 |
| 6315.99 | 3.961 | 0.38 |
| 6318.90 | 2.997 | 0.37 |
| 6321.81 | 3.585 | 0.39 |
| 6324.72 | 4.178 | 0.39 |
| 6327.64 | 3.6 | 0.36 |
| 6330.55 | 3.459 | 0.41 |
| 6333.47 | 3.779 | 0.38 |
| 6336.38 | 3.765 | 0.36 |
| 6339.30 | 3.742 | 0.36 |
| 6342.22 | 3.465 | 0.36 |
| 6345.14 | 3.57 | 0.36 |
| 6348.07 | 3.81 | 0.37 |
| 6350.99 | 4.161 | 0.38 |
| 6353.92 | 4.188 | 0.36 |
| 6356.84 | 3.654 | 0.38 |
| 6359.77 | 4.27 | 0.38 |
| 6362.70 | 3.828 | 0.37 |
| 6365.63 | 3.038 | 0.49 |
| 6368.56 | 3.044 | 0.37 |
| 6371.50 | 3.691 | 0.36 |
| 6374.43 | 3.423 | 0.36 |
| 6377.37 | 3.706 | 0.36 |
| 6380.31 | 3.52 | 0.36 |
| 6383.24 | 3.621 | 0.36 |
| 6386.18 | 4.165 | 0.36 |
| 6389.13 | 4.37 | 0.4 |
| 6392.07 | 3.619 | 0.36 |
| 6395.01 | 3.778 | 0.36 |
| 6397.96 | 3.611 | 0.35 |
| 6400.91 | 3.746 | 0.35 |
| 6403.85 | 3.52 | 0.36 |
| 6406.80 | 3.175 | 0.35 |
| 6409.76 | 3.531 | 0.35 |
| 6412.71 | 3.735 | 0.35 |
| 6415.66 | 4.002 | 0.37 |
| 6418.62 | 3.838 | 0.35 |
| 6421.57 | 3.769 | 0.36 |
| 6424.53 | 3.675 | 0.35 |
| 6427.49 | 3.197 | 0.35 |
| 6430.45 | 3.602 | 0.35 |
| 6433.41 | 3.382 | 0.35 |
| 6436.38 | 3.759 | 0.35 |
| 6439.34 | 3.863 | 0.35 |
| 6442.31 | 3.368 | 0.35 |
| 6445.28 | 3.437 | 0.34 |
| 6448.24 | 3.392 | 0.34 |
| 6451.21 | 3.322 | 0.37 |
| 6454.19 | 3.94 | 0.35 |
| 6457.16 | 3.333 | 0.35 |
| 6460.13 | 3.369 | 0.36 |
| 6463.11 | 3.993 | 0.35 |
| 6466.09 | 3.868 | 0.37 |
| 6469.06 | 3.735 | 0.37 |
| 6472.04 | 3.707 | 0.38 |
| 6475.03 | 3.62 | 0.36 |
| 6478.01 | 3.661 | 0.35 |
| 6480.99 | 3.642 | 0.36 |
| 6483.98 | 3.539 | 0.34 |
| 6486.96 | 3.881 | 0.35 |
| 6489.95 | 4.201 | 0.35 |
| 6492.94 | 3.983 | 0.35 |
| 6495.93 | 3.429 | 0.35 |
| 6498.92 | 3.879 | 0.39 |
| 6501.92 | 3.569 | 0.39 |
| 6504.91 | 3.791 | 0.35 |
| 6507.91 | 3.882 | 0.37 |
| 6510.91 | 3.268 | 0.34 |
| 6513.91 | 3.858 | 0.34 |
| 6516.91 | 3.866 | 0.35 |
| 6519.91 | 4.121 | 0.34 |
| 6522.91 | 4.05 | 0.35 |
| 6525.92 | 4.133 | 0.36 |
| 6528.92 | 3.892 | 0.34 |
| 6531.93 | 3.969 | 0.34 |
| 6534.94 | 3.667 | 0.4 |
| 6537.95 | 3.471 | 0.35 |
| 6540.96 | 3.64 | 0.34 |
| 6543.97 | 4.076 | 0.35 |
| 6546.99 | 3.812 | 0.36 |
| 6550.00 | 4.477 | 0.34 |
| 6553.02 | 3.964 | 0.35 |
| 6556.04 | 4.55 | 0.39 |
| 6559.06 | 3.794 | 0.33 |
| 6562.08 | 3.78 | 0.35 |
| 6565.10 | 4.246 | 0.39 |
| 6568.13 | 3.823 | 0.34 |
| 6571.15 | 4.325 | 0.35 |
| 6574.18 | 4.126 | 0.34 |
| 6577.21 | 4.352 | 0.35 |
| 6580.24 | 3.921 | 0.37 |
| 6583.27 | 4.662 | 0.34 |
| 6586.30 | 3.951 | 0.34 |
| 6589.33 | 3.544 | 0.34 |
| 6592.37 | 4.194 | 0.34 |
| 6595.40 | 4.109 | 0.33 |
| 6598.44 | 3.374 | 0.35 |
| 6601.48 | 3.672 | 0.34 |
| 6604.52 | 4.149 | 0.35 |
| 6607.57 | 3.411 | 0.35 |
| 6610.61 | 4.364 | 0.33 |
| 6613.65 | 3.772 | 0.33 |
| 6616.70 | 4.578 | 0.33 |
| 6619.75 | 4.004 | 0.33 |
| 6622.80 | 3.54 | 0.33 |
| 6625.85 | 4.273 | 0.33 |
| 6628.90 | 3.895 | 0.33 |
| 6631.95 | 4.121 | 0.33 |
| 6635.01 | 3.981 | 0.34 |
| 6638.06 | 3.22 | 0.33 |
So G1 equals 6284.08 Angstrom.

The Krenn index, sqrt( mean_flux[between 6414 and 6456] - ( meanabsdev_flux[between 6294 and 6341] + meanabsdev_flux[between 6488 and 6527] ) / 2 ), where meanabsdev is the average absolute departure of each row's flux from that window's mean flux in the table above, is 1.84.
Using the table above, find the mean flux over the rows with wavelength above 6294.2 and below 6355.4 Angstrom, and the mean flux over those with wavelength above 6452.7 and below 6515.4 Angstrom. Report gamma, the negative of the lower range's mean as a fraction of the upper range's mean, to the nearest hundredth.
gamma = -0.99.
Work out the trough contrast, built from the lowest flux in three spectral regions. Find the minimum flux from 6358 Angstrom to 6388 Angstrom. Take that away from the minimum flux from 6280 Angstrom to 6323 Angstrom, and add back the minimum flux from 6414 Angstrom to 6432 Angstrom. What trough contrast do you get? 2.9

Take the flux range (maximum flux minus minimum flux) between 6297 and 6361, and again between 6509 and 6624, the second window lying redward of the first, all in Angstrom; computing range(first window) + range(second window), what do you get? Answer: 3.0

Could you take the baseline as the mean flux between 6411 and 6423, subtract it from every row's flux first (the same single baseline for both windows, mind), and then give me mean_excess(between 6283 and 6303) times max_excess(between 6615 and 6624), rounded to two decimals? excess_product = -0.06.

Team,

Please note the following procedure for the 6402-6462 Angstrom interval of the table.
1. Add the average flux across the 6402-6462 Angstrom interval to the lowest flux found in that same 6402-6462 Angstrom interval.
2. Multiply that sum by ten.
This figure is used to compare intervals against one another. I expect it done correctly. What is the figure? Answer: 67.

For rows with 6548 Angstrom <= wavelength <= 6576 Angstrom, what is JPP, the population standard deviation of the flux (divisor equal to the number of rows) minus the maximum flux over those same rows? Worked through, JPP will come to -4.27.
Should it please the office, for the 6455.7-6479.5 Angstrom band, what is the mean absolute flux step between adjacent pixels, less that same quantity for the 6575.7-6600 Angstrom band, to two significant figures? -0.38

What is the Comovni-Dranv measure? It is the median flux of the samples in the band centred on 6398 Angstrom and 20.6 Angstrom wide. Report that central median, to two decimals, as 3.62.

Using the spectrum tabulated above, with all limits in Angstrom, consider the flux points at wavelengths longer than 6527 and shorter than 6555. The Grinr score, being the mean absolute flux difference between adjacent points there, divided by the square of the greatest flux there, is 0.016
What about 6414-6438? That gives 0.016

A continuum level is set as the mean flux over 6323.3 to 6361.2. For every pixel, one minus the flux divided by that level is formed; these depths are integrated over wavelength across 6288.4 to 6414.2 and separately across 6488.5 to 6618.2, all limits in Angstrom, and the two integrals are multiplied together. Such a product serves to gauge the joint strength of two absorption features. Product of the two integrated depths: -23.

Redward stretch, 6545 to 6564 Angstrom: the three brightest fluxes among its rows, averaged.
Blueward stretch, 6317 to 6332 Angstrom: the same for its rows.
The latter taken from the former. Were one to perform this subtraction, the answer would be 0.5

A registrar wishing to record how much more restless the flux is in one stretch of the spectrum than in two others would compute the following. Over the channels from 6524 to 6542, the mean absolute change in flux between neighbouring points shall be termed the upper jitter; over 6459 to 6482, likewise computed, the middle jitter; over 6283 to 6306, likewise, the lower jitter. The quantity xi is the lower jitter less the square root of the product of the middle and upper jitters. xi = 0.27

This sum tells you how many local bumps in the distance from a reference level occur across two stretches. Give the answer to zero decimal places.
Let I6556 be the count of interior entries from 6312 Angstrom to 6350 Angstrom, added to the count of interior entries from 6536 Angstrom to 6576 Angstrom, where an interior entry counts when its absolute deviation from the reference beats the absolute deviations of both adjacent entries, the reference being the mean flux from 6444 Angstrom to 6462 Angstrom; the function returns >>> 8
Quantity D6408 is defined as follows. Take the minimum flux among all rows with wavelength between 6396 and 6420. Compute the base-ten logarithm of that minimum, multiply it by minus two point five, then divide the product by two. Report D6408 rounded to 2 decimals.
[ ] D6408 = -0.63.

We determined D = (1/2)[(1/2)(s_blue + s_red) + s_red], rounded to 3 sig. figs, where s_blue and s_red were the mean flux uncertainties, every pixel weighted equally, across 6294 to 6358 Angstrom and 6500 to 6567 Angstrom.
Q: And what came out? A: 0.367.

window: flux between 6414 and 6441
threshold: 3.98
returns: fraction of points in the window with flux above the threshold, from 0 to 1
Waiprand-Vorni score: 0.1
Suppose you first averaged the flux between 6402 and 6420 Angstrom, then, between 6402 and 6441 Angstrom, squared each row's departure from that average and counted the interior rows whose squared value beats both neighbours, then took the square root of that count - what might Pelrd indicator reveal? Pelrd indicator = 2.0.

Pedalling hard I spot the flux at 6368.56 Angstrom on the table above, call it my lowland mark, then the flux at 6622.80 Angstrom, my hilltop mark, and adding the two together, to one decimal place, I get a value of 6.6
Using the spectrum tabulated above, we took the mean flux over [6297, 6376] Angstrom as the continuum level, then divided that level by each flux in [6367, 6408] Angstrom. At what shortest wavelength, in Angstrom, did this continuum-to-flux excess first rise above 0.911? 6368.56 Angstrom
